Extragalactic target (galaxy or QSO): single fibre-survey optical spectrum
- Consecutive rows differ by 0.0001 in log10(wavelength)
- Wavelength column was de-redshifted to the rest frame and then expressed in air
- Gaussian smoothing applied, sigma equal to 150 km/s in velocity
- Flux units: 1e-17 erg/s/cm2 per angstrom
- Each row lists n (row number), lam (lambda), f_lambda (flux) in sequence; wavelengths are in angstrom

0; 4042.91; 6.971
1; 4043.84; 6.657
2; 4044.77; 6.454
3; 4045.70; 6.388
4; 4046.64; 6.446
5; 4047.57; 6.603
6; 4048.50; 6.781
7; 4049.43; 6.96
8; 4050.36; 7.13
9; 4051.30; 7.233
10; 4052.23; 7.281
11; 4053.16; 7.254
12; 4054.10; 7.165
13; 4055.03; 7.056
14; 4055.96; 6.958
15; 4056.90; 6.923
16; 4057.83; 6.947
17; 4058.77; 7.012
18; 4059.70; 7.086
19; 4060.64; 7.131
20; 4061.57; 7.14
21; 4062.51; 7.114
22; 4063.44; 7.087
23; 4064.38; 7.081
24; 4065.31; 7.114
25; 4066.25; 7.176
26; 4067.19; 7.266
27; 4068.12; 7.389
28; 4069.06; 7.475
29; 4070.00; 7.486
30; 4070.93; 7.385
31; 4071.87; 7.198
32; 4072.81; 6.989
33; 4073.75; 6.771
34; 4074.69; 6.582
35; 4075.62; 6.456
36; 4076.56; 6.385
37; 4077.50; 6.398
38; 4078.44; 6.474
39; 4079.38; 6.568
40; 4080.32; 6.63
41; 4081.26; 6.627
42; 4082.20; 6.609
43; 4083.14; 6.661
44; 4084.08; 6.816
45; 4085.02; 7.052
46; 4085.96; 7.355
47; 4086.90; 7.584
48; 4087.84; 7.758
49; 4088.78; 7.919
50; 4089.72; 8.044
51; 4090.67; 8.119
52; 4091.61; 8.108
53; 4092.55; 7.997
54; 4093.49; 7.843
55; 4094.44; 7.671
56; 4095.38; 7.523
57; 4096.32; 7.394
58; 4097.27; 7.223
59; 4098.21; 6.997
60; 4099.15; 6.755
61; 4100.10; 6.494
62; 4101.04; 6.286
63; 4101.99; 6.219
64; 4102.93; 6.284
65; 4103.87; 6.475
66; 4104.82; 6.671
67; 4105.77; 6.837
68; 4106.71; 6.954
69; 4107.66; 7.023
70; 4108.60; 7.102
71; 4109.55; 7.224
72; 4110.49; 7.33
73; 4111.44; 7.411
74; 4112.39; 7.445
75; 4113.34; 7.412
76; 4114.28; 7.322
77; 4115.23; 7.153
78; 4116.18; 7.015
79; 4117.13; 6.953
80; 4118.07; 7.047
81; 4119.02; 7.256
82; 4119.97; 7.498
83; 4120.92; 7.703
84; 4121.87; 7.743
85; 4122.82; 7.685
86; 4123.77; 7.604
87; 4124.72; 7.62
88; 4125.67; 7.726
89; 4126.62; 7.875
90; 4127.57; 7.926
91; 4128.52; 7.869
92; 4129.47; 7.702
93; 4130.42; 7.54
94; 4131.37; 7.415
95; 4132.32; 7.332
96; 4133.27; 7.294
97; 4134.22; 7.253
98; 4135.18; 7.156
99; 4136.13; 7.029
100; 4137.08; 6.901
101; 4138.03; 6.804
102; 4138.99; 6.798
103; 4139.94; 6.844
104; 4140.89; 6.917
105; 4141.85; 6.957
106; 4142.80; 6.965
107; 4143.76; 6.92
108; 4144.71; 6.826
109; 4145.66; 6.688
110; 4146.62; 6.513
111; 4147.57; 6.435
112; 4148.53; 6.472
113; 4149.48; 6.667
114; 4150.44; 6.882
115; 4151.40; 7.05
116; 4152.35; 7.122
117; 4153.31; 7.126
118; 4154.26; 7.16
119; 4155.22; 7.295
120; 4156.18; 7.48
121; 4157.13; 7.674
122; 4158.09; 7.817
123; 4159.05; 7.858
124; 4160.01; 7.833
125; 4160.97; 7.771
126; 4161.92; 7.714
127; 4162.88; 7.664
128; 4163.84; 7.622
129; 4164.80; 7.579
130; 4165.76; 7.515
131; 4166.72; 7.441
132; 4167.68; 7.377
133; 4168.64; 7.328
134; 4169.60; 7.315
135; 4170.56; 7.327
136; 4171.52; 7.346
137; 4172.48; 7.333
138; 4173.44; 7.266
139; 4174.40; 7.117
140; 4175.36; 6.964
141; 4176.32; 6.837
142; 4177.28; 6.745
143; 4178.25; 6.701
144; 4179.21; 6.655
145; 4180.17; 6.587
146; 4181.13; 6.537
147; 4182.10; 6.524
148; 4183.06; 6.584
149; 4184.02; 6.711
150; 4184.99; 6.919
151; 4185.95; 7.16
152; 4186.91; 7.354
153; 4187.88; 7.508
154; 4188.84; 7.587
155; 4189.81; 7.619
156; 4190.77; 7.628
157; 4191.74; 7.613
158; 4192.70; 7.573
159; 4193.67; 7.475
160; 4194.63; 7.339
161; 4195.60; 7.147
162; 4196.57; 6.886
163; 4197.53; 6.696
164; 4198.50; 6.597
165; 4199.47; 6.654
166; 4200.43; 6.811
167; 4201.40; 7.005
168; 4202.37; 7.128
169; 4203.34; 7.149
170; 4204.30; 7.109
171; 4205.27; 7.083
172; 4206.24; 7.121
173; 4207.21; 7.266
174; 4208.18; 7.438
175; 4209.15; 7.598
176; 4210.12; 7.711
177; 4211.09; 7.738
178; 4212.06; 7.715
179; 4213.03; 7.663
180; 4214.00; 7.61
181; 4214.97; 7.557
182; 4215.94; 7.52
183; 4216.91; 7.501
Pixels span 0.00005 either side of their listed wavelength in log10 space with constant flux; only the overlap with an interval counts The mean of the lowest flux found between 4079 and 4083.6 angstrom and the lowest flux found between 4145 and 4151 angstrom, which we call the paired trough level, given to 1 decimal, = 6.5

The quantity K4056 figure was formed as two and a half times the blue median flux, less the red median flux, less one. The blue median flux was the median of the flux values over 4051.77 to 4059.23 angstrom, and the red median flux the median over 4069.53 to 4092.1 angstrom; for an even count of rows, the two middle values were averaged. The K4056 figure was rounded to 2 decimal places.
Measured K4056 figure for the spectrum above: 9.68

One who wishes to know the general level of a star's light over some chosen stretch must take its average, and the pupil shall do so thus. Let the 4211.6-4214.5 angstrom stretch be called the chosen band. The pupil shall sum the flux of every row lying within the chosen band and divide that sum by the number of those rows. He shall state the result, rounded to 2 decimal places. 7.66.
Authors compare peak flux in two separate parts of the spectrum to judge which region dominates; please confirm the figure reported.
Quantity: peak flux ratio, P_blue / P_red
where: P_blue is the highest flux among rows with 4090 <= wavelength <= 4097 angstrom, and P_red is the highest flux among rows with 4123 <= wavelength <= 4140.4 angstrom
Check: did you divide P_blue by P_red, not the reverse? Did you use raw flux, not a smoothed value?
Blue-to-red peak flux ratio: 1.02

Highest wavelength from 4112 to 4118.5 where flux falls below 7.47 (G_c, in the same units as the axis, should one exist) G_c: 4118.07 angstrom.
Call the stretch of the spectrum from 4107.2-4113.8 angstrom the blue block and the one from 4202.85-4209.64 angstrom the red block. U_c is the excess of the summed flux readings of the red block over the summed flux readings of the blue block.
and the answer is 0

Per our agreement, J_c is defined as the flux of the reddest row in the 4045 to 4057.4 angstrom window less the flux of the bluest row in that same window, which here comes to 0.5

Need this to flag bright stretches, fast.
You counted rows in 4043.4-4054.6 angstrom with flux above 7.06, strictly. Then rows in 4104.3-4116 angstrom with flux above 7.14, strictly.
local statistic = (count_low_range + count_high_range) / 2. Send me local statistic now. 6.0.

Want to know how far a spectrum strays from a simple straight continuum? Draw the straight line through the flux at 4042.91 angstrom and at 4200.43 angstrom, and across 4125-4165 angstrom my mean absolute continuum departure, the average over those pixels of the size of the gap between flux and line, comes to 0.47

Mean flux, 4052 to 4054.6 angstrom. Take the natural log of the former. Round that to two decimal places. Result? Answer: 1.98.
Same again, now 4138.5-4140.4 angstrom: 1.92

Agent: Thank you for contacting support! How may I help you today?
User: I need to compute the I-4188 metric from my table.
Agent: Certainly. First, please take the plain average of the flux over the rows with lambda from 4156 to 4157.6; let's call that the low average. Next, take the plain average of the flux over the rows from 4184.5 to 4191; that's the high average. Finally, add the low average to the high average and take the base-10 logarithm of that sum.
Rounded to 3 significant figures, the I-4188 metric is 1.18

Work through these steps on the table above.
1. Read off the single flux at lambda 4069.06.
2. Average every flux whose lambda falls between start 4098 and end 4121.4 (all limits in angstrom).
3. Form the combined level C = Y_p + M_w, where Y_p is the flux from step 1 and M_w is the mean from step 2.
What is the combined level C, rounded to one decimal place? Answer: 14.5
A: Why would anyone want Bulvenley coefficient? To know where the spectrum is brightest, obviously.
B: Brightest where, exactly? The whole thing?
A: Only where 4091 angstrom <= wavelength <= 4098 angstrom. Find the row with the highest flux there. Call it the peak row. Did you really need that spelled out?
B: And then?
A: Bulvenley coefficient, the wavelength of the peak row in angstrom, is 4091.61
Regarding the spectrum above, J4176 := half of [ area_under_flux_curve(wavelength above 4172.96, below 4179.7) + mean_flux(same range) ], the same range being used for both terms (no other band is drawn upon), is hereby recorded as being 27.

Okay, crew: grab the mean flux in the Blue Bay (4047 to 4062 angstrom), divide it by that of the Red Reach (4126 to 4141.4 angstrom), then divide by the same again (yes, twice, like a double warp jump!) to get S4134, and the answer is 0.132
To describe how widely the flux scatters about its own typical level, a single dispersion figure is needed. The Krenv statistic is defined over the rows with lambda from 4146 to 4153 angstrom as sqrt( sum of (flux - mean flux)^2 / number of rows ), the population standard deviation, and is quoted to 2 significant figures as 0.26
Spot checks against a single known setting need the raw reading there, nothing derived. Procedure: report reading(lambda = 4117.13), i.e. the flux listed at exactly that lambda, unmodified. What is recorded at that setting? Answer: 6.953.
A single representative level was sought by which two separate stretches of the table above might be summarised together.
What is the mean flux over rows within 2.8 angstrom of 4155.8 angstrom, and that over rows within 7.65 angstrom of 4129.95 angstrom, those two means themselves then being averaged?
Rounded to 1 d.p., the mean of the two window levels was 7.5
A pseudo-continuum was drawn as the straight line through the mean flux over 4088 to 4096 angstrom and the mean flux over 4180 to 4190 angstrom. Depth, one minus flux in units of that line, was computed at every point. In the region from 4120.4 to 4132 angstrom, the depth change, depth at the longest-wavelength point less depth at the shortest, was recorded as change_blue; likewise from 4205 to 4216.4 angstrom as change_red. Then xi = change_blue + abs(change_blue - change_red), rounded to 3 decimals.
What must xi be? 0.131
